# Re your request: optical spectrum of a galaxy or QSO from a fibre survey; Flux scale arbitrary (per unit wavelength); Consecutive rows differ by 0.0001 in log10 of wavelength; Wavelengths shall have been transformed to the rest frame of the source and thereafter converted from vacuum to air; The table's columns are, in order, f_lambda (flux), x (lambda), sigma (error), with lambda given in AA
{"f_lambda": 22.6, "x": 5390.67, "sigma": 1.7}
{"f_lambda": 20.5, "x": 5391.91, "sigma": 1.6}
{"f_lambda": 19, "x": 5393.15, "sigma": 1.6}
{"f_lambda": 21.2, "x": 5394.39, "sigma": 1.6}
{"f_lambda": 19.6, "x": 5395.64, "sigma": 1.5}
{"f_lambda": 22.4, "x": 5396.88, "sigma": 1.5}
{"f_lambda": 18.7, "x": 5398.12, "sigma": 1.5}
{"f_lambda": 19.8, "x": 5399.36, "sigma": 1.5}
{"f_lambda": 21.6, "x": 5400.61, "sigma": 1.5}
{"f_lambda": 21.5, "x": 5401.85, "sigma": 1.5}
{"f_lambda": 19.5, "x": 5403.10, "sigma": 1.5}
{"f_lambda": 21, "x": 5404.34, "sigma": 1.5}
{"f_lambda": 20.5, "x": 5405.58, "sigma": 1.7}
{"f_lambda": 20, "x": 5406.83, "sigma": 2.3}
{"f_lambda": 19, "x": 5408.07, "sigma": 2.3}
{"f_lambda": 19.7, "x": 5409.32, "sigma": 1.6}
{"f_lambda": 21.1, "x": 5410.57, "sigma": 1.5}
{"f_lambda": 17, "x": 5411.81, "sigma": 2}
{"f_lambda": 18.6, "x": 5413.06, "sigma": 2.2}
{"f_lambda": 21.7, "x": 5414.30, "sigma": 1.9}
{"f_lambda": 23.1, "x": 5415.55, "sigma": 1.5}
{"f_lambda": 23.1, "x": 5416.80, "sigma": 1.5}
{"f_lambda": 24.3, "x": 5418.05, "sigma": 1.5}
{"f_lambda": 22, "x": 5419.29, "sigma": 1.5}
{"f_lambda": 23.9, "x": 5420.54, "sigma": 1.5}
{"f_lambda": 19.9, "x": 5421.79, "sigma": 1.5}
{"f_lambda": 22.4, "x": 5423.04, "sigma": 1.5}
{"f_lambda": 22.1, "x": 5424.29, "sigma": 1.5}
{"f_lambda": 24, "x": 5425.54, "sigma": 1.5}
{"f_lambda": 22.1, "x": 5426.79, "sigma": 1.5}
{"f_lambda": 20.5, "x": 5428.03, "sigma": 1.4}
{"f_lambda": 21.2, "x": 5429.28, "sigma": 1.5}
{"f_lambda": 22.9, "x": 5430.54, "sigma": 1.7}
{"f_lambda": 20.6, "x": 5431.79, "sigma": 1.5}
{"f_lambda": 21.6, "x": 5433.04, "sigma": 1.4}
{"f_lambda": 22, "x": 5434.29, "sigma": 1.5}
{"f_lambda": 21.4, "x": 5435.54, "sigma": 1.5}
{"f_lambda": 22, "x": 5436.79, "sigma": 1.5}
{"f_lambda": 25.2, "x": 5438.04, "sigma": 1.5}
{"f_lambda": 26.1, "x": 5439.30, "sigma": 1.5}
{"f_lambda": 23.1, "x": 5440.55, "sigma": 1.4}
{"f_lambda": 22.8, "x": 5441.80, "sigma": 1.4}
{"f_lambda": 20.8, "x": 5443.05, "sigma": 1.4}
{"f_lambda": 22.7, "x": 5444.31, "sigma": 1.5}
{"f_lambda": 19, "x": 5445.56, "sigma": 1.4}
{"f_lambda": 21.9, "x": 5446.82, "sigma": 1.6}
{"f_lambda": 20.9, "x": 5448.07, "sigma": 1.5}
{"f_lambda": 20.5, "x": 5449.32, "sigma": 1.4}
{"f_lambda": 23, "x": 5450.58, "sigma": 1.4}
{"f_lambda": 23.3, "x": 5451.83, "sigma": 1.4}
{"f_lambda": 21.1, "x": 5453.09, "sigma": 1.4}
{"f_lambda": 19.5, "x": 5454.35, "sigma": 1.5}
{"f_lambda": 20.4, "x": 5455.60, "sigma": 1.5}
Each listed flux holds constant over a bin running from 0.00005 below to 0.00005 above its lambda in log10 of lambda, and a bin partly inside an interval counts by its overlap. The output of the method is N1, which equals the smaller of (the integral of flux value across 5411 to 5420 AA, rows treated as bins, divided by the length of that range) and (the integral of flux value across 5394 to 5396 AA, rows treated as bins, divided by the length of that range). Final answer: 20.3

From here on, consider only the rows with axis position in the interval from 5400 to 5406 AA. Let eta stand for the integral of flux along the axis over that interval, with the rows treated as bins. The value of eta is 125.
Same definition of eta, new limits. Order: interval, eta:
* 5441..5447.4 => 137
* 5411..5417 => 123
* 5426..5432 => 130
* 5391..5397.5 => 134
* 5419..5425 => 132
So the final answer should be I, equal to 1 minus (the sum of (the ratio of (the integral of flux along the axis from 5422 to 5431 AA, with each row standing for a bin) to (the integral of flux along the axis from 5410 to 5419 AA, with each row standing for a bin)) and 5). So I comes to -5.03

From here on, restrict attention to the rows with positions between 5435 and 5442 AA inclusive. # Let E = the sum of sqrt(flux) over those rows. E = 29.0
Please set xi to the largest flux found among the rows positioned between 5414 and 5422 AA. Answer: 24.3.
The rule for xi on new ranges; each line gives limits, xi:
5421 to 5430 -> 24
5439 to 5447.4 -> 26.1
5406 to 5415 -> 21.7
